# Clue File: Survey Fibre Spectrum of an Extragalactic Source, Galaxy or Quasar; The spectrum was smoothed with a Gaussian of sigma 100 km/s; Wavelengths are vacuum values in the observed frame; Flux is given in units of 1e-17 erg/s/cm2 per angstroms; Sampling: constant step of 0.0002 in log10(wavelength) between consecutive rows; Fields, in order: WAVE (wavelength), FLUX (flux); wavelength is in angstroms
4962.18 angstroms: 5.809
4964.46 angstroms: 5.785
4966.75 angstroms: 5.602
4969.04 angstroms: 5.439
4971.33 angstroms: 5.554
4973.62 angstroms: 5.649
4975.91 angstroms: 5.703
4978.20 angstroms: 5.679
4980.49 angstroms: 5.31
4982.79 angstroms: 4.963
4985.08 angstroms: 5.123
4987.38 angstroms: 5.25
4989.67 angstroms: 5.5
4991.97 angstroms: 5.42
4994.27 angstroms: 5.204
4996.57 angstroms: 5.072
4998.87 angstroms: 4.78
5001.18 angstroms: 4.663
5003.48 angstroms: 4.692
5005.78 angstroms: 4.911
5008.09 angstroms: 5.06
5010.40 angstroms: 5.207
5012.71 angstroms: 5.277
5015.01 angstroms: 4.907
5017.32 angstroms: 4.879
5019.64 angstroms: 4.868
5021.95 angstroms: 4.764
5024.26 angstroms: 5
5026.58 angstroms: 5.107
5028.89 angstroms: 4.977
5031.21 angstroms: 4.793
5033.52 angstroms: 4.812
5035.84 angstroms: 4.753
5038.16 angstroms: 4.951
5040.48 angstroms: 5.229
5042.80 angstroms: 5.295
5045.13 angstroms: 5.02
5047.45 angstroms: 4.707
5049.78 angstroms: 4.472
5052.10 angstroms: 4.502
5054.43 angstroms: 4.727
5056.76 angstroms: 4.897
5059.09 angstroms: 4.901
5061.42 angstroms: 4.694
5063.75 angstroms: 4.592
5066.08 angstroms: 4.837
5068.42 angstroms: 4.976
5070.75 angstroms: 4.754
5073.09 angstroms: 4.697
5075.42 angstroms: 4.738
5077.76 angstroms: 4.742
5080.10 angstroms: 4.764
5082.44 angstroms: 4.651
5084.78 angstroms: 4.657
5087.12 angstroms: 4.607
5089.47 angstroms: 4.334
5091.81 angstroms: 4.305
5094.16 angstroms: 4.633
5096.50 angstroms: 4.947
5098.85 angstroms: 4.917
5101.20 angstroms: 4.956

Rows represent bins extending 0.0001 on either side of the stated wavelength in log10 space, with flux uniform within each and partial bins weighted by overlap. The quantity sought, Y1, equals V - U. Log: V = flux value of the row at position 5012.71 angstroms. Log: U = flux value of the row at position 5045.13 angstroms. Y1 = 0.3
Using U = 5.02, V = 5.277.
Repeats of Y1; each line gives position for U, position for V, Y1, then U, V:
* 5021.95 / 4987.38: 0.5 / 4.764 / 5.25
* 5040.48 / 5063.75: -0.6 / 5.229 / 4.592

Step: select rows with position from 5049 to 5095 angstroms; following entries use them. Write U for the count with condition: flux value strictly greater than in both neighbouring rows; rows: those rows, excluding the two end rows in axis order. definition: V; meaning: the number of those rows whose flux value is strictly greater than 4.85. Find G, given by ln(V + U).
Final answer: 1.9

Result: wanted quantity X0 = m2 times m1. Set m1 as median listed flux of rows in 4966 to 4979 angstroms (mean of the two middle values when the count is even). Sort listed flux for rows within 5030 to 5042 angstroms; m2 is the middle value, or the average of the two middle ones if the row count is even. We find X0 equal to 27.1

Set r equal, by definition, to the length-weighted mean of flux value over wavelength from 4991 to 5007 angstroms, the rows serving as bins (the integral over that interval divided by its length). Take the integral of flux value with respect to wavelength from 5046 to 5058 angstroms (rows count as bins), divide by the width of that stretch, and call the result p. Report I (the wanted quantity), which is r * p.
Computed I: 23.2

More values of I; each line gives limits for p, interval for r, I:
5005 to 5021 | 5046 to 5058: 23.4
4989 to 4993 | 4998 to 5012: 26.7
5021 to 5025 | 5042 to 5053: 23.4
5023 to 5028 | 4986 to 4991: 27.1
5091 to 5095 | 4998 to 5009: 21.5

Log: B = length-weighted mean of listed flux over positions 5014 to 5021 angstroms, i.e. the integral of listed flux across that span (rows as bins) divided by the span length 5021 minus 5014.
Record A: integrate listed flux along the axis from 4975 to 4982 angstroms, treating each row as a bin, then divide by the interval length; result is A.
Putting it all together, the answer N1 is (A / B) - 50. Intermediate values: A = 5.53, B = 4.88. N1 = -48.9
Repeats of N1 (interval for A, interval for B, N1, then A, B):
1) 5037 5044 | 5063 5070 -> -48.9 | 5.15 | 4.81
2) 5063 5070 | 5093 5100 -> -49.0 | 4.81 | 4.84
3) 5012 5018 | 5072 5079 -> -48.9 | 5.02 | 4.73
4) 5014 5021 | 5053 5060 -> -49.0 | 4.88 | 4.82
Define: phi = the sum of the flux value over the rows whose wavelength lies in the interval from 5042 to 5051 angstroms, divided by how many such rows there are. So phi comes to 4.87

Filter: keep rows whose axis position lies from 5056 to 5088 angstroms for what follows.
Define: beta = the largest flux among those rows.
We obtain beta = 4.976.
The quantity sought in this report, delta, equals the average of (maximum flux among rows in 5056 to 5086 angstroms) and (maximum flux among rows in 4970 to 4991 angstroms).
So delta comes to 5.34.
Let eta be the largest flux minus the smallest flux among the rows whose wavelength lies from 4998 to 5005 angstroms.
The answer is 0.1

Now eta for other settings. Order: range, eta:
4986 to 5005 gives 0.8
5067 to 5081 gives 0.3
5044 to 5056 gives 0.5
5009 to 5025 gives 0.5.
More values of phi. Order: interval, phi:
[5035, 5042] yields 4.98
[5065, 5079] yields 4.79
